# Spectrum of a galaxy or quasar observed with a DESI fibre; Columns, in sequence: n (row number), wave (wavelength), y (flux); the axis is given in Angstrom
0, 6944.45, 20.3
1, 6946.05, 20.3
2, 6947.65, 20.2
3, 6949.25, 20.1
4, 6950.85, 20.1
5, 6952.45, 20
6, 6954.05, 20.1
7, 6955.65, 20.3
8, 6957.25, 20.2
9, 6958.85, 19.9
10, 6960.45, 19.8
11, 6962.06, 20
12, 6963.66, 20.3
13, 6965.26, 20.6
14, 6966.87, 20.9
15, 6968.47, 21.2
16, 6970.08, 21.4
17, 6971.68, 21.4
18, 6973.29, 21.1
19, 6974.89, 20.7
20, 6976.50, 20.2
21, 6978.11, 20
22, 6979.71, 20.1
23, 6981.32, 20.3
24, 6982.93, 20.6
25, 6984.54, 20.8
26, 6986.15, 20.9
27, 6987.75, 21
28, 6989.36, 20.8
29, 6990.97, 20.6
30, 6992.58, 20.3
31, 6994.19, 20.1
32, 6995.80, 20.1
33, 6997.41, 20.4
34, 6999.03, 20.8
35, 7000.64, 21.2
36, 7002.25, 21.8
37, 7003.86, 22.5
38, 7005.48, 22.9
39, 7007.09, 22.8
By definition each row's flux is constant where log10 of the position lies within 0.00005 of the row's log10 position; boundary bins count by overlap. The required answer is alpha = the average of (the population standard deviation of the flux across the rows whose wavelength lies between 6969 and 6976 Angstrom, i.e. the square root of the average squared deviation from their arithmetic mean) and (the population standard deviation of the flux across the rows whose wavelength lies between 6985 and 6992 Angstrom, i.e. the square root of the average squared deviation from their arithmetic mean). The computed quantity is 0.22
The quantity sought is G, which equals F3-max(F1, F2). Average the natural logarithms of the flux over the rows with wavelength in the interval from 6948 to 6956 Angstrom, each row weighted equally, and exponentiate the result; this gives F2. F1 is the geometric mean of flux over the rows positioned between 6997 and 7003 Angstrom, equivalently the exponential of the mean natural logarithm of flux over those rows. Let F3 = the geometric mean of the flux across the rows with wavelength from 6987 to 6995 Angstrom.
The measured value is -0.5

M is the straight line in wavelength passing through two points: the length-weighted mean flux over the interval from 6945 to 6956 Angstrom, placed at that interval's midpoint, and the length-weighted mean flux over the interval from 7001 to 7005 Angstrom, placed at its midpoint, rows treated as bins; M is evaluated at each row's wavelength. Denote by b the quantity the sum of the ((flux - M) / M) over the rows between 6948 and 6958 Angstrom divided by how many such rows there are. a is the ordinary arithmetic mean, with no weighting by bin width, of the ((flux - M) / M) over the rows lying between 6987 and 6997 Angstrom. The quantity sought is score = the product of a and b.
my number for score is 0.0003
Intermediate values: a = -0.055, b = -0.006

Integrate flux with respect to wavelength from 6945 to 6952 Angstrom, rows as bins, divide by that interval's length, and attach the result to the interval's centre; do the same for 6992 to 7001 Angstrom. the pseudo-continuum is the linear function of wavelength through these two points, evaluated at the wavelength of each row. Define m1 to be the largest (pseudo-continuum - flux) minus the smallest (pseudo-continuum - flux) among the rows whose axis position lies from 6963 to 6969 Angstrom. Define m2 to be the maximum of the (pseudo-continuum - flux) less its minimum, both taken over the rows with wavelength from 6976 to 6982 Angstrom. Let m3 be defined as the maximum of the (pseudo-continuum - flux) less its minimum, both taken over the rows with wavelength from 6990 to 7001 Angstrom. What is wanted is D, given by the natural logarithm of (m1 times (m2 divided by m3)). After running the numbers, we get -1.5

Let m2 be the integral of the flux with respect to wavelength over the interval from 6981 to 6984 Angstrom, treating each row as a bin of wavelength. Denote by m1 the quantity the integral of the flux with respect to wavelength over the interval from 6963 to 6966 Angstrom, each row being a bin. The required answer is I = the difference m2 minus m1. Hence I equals 0.0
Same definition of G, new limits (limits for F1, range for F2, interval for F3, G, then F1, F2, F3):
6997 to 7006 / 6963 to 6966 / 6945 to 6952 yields -1.4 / 21.6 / 20.4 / 20.17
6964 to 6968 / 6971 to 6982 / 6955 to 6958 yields -0.5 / 20.7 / 20.5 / 20.25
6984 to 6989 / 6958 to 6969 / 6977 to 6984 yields -0.7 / 20.9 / 20.4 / 20.25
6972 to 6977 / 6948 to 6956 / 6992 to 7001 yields -0.2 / 20.7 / 20.1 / 20.48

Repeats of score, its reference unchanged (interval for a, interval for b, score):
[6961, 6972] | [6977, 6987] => -0.0001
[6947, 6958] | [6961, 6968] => 0.0000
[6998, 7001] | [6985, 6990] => 0.0013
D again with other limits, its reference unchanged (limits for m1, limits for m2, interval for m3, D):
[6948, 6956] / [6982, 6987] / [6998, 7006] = -3.3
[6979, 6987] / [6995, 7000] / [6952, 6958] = 0.6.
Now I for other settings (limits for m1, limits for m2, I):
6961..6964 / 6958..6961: -0.5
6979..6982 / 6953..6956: 0.0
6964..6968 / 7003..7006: -15.1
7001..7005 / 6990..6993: -26.9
